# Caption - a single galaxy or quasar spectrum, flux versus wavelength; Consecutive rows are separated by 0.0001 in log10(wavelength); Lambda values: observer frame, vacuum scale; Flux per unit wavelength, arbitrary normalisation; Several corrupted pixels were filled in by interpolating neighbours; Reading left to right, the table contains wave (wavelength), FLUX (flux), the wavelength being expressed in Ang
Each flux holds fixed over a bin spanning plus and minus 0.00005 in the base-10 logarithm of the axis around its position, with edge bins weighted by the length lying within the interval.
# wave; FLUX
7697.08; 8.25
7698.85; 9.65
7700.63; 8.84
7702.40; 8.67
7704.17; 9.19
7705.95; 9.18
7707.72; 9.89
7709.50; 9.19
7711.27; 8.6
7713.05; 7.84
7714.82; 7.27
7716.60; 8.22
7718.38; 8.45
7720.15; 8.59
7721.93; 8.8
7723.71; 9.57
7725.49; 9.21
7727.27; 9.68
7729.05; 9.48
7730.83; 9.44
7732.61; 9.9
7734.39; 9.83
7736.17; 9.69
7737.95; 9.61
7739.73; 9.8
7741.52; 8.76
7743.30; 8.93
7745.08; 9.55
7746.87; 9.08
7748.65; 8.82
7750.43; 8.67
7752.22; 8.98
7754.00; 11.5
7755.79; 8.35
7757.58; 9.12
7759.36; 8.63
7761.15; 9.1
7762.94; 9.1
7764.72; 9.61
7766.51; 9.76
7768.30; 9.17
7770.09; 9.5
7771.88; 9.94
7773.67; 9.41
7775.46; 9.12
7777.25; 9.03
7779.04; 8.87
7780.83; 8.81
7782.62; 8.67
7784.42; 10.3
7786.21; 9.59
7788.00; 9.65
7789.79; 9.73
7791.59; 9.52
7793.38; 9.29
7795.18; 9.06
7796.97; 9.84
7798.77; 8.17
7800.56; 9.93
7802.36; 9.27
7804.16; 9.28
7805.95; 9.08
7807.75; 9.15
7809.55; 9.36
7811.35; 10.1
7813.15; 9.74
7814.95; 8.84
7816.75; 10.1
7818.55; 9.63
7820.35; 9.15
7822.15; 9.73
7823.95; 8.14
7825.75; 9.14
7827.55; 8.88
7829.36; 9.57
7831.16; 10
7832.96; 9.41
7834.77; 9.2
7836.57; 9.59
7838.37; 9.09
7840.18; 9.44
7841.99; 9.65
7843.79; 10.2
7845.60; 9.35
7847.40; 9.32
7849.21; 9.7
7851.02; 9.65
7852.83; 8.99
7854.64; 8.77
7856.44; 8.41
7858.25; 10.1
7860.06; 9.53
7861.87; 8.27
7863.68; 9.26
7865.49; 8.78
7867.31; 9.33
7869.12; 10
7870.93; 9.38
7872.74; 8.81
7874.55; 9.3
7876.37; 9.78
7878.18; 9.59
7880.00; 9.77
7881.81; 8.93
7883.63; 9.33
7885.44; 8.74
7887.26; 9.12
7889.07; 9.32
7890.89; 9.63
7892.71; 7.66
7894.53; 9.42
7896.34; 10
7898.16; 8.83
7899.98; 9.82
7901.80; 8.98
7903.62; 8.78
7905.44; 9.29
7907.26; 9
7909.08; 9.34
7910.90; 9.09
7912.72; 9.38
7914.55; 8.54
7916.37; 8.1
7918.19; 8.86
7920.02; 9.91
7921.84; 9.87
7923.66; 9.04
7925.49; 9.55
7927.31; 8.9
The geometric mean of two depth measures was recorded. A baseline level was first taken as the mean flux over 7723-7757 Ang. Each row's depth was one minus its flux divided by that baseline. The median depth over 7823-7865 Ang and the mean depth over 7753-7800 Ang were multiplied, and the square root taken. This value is 0.007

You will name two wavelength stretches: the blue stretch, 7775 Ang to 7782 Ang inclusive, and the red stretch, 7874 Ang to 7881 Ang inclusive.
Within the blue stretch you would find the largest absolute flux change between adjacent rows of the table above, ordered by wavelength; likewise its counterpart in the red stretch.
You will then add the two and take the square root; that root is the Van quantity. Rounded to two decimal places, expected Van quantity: 0.80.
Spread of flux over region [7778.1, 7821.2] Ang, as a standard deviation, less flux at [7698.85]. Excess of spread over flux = -9.1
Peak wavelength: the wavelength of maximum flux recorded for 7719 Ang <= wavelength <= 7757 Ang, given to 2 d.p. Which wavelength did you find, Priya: 7754.00 Ang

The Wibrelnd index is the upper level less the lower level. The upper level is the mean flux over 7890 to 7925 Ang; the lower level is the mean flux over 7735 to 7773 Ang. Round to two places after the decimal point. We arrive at -0.18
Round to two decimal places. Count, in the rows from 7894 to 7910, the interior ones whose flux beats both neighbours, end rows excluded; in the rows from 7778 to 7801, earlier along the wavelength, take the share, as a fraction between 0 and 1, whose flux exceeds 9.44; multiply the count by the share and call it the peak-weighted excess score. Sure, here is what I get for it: 1.62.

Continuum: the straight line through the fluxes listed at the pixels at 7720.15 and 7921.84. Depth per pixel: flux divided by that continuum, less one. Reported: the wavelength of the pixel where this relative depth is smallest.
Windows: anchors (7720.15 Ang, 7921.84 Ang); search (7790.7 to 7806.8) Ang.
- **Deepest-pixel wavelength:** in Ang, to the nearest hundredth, 7798.77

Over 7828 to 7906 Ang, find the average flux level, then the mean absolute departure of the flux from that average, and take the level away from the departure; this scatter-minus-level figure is -8.92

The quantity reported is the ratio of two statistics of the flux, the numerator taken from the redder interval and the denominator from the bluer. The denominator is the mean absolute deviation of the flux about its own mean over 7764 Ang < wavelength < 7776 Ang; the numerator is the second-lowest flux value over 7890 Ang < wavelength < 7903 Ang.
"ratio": 38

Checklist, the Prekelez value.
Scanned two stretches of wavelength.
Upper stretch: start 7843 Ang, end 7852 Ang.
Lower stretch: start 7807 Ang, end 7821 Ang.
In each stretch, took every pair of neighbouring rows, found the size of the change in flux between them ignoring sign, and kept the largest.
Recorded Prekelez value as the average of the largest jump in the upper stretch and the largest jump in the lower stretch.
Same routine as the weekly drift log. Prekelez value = 1.1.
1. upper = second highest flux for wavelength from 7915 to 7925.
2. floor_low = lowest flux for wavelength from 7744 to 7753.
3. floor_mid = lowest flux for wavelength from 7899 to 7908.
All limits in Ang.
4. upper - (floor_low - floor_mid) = 10.0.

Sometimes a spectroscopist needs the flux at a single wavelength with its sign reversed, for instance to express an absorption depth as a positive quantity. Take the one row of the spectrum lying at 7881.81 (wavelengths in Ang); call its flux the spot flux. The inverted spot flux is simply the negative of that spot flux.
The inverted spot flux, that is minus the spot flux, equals -8.93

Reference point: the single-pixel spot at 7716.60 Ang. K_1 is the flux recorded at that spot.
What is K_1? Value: 8.22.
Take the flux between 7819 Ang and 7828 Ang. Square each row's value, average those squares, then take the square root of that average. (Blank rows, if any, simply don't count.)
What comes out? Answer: 9.02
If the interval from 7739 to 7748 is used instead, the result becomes 9.23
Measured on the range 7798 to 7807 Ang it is 9.16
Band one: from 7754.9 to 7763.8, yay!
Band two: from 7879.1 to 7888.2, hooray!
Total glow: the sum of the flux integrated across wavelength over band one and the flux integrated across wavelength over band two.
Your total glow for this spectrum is 162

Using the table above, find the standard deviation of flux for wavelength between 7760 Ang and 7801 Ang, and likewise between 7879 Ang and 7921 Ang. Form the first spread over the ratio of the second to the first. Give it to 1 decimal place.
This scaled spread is 0.4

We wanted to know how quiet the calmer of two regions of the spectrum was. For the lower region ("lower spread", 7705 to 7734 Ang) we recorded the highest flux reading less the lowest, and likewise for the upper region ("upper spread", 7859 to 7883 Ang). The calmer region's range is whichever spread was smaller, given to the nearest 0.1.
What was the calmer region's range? 1.7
